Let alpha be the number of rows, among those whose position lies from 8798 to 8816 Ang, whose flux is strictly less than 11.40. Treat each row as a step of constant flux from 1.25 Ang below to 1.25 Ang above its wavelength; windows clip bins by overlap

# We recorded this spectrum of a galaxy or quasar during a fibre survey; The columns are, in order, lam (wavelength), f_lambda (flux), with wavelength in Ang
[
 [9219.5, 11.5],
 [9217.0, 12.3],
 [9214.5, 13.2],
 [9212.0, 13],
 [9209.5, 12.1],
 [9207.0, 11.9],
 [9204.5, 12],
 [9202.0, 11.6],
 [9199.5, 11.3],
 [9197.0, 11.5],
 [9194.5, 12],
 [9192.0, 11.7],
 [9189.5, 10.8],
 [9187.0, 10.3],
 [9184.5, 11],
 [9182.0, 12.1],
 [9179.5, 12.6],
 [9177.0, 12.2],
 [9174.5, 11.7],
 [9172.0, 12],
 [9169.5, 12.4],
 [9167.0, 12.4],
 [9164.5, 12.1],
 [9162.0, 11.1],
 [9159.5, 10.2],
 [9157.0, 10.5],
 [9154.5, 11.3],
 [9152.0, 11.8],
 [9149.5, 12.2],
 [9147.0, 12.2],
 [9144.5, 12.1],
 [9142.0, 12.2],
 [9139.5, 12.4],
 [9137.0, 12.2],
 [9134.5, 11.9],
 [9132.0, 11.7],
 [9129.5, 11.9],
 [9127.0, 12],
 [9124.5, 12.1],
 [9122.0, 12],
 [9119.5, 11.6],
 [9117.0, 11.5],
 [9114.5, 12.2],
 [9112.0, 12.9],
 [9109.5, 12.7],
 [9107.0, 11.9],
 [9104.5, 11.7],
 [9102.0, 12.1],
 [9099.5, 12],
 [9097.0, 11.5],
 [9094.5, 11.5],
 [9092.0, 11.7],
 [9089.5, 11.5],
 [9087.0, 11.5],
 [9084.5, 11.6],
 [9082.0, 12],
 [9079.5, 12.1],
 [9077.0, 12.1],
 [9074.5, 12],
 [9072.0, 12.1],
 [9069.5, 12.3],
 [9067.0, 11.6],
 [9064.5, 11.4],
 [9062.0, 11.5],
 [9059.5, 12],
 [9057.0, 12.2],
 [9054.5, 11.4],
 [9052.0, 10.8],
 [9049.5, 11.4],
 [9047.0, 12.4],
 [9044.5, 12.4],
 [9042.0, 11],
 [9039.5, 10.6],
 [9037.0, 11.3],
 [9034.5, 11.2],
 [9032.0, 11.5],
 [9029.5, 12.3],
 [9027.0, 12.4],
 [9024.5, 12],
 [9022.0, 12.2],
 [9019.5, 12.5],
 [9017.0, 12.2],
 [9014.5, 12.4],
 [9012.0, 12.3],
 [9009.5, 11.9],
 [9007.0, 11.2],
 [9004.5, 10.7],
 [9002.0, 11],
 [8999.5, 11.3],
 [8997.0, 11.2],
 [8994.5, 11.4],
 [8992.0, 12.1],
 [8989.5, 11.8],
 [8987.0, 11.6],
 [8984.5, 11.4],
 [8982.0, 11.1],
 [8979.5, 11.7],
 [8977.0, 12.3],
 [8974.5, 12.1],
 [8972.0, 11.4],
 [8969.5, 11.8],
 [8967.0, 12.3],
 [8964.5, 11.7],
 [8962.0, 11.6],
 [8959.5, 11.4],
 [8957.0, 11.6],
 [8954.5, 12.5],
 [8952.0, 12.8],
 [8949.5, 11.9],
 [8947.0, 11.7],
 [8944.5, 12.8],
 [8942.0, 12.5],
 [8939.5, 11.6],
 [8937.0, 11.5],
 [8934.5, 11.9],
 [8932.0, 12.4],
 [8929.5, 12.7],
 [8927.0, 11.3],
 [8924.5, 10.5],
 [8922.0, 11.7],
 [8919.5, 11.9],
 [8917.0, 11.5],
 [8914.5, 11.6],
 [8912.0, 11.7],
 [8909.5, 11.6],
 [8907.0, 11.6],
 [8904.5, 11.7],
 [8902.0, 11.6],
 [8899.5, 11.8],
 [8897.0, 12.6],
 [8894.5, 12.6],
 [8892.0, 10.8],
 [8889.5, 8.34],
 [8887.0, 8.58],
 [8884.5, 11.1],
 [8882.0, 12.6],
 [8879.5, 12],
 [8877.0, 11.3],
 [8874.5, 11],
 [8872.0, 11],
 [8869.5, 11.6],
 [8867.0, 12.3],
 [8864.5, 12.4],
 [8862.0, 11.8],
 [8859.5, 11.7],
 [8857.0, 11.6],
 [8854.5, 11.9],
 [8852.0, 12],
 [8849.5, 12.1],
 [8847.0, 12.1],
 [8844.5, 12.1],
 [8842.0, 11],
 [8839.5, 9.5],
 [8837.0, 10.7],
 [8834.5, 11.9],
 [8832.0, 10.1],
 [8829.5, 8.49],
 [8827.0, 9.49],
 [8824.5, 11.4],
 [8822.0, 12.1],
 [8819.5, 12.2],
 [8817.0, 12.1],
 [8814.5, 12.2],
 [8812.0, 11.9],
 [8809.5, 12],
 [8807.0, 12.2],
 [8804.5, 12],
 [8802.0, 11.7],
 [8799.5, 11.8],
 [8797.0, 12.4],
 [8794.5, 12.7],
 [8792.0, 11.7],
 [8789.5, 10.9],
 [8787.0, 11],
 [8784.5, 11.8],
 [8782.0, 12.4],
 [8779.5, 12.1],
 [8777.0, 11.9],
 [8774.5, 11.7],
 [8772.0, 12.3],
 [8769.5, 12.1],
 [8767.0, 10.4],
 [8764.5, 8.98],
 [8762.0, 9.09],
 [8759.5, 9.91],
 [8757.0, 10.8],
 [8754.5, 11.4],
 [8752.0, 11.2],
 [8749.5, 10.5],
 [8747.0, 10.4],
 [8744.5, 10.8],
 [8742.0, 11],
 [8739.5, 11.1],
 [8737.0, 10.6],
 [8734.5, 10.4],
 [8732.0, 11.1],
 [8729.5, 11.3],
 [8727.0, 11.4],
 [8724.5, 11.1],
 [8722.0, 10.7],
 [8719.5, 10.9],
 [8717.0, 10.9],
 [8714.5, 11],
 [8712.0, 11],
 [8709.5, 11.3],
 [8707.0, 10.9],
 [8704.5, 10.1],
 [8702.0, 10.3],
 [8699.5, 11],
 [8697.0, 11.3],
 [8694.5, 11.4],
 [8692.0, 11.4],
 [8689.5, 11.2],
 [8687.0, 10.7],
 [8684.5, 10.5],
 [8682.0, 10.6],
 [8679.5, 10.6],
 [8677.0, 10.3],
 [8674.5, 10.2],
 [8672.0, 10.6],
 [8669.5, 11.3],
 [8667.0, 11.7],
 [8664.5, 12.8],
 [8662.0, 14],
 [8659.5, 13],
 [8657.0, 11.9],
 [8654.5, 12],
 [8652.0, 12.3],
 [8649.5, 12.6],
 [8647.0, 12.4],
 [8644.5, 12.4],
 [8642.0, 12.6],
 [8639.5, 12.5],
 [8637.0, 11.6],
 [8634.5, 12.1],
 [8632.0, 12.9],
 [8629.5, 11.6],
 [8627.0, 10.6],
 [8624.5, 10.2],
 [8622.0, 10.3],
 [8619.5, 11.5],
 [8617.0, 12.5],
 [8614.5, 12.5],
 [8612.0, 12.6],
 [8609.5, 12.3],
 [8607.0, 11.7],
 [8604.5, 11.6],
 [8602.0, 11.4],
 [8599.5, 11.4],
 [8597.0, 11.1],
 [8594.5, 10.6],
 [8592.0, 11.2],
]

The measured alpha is 0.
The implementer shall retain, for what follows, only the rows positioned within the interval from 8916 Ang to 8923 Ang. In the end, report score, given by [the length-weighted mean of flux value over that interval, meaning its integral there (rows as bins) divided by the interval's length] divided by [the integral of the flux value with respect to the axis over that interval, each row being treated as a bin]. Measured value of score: 0.14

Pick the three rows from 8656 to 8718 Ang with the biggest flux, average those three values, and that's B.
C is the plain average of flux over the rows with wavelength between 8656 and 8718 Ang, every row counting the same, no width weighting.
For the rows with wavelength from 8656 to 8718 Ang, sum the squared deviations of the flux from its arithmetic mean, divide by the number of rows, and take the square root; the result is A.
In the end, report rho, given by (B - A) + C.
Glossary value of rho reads 23.6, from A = 0.90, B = 13.3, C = 11.20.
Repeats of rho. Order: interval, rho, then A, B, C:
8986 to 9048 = 23.6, 0.58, 12.4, 11.72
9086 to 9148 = 24.3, 0.36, 12.7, 11.96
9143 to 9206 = 23.5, 0.66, 12.5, 11.64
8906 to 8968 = 24.1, 0.53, 12.8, 11.85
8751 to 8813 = 23.0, 0.96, 12.5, 11.46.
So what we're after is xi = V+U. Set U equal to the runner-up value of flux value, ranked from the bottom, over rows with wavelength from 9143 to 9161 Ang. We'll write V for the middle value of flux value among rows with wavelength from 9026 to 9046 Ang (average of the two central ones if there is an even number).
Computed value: 21.9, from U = 10.5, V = 11.4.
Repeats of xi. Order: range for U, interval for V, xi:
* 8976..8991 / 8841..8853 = 23.5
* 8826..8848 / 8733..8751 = 20.1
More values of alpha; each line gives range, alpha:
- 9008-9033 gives 0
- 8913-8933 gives 2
